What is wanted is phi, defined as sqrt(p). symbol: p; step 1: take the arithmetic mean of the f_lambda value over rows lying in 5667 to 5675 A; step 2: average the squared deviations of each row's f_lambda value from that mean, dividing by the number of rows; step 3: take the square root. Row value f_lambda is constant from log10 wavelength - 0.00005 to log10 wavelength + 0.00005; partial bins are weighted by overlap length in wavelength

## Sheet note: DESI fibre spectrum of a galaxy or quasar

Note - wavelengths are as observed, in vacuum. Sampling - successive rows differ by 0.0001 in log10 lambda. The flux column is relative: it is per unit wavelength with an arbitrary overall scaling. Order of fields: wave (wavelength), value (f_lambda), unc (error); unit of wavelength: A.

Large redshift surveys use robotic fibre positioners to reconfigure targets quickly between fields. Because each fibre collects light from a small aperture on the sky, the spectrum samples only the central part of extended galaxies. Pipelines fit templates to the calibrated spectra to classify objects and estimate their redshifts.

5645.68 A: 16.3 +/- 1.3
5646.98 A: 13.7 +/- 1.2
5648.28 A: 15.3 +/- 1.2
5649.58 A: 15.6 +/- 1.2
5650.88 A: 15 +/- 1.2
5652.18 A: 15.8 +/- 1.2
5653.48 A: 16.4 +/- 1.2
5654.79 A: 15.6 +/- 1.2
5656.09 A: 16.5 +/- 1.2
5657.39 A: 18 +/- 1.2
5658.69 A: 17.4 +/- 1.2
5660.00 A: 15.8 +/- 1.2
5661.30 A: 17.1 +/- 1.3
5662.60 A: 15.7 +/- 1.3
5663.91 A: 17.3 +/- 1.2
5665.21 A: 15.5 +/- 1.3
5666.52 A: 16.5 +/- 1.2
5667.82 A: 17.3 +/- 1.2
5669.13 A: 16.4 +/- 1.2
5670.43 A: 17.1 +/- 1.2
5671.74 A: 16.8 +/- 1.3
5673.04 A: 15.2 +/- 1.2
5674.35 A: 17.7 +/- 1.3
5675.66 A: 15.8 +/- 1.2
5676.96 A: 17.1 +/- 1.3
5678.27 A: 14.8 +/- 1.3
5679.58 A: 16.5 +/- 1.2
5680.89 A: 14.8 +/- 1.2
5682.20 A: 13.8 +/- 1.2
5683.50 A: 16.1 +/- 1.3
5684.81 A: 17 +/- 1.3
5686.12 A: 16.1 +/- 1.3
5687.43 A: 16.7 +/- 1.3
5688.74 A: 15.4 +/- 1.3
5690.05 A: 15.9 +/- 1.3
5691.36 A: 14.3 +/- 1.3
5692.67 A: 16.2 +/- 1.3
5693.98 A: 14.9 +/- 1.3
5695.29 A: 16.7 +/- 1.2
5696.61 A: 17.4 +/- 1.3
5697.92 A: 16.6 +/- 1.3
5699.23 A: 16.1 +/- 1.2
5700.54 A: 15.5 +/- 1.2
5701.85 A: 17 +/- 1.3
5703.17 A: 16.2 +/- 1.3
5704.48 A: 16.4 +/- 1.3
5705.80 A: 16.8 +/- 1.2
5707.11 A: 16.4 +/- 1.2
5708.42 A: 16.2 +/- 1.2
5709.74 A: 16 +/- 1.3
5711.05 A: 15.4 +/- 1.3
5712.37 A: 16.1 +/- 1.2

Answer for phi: 0.895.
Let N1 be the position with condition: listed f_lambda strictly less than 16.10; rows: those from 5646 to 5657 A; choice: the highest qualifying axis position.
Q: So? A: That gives 5654.79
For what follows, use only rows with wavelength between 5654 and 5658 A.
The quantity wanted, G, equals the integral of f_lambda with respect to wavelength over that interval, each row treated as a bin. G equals 67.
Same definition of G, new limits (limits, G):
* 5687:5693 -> 94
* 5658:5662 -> 67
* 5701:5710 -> 148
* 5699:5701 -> 32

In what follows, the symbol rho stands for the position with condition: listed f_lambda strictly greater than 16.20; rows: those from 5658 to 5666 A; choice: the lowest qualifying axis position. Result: 5658.69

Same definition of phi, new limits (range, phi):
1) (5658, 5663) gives 0.871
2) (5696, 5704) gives 0.788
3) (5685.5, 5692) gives 0.898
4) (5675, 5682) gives 0.956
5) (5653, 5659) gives 0.914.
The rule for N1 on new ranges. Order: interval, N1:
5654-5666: 5665.21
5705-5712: 5711.05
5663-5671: 5665.21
